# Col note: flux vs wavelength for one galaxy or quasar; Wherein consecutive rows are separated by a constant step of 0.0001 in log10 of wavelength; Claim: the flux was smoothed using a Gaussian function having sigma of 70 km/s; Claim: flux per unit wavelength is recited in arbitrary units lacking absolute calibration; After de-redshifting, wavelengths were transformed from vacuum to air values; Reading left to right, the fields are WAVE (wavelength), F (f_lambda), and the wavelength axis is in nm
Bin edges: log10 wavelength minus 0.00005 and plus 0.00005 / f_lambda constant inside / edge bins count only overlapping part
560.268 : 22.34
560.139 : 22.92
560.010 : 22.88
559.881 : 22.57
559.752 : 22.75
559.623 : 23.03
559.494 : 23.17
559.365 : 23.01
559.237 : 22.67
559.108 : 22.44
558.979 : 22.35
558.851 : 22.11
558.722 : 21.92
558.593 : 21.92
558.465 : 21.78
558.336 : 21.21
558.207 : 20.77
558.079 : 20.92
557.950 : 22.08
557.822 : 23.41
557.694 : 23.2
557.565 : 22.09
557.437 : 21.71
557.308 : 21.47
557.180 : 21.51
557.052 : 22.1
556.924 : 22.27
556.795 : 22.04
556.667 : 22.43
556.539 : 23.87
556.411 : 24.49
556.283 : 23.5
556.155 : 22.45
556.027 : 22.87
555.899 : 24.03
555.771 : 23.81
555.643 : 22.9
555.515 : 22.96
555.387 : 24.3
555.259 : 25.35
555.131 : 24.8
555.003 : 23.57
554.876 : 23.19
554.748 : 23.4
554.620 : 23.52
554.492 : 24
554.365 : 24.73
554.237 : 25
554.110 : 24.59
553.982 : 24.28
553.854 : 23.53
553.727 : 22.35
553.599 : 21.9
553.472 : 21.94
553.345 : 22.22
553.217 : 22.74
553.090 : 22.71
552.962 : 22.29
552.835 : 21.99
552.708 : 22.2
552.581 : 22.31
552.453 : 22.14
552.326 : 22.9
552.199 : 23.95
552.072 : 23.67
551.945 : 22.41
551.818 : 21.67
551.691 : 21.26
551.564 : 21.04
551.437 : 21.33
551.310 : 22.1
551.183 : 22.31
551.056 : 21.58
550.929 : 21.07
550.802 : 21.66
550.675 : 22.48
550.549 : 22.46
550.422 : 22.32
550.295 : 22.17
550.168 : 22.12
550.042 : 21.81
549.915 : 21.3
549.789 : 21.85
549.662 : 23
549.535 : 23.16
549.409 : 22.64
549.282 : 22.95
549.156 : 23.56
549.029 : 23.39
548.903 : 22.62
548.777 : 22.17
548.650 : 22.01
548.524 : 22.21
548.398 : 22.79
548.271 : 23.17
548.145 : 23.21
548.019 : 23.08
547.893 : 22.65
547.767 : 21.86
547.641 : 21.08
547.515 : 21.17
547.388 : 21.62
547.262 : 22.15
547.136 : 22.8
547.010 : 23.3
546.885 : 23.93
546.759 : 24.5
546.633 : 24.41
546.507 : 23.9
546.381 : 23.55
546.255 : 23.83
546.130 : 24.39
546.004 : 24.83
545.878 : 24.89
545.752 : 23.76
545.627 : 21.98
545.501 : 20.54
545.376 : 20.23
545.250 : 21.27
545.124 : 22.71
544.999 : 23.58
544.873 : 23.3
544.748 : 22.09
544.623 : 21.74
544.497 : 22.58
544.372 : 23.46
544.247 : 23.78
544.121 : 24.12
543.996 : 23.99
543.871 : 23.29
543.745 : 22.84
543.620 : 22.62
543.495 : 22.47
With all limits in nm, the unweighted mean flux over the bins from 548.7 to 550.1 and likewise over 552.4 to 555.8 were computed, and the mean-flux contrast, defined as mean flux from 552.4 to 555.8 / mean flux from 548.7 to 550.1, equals 1.031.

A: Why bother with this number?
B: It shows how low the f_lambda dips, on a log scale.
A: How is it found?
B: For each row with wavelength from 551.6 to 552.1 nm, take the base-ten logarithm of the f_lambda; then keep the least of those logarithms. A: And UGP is 1.33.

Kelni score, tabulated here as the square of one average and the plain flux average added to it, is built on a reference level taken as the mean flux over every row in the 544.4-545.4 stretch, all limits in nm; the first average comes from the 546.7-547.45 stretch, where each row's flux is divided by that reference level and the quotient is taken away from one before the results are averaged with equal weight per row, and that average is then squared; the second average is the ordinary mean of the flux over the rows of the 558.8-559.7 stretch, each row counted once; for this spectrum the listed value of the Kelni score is 22.7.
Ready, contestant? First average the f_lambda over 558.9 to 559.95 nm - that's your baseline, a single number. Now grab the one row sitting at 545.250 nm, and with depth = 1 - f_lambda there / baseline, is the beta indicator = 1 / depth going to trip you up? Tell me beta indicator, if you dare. 15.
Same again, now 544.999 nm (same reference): -27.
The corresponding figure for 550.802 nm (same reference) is 21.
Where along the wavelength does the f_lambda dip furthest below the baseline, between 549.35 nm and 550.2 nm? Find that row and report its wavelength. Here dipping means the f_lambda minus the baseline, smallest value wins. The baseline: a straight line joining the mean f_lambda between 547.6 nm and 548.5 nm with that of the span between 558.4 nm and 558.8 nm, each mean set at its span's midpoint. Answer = 549.915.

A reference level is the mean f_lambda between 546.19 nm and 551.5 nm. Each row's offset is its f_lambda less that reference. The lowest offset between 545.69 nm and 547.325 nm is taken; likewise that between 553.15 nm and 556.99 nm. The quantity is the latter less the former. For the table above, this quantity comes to -0.25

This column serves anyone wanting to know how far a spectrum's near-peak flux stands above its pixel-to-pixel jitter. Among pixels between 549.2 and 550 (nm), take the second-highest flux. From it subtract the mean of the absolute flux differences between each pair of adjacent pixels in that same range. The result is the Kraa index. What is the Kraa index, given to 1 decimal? 22.5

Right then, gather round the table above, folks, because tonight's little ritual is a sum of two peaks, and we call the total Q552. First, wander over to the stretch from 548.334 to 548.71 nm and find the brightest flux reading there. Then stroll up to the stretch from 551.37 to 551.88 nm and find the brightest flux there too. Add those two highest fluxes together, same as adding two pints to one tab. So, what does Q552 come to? 44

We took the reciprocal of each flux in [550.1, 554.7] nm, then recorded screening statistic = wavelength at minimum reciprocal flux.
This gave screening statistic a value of 554.237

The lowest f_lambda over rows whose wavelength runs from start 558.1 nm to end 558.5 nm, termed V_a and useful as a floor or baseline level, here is 20.77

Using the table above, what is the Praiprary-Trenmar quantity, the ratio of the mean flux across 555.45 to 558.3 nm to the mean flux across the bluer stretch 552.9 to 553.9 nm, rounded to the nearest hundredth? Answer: 1.01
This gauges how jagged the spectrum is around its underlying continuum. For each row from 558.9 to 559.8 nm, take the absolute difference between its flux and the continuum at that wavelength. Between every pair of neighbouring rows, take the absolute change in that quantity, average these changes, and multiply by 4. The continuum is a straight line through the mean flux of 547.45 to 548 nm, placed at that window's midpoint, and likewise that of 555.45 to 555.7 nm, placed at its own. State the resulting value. 0.80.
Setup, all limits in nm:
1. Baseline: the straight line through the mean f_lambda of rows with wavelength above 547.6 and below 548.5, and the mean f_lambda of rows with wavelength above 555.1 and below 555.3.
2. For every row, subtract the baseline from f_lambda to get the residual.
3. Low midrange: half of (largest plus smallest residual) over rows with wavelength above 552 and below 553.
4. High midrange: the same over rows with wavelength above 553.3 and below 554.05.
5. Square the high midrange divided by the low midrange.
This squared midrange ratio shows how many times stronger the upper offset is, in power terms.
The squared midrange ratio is 1.6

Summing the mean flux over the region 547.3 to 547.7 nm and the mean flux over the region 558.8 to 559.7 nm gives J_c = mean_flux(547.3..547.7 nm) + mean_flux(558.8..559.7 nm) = 44.0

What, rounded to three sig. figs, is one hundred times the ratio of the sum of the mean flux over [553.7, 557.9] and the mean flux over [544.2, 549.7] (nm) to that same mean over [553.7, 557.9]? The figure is 198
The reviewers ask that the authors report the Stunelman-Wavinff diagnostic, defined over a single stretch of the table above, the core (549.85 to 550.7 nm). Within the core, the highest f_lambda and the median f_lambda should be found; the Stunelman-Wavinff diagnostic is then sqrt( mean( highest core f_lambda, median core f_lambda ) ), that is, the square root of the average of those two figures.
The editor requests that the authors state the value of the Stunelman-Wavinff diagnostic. 4.72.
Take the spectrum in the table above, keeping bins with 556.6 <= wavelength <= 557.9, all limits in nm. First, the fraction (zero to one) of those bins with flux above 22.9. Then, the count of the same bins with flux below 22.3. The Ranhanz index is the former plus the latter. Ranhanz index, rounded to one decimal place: 7.2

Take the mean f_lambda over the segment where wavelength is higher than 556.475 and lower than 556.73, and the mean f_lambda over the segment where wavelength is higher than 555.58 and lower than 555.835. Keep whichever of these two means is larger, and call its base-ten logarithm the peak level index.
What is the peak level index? 1.368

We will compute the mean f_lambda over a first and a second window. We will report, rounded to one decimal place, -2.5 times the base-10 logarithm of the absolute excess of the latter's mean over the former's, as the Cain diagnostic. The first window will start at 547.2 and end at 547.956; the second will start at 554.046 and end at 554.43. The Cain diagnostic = -1.2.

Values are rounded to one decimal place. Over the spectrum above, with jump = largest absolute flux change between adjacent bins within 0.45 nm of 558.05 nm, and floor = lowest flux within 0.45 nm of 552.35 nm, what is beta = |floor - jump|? 20.8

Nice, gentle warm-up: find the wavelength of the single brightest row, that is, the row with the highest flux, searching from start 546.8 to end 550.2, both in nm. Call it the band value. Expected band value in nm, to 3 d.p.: 546.885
